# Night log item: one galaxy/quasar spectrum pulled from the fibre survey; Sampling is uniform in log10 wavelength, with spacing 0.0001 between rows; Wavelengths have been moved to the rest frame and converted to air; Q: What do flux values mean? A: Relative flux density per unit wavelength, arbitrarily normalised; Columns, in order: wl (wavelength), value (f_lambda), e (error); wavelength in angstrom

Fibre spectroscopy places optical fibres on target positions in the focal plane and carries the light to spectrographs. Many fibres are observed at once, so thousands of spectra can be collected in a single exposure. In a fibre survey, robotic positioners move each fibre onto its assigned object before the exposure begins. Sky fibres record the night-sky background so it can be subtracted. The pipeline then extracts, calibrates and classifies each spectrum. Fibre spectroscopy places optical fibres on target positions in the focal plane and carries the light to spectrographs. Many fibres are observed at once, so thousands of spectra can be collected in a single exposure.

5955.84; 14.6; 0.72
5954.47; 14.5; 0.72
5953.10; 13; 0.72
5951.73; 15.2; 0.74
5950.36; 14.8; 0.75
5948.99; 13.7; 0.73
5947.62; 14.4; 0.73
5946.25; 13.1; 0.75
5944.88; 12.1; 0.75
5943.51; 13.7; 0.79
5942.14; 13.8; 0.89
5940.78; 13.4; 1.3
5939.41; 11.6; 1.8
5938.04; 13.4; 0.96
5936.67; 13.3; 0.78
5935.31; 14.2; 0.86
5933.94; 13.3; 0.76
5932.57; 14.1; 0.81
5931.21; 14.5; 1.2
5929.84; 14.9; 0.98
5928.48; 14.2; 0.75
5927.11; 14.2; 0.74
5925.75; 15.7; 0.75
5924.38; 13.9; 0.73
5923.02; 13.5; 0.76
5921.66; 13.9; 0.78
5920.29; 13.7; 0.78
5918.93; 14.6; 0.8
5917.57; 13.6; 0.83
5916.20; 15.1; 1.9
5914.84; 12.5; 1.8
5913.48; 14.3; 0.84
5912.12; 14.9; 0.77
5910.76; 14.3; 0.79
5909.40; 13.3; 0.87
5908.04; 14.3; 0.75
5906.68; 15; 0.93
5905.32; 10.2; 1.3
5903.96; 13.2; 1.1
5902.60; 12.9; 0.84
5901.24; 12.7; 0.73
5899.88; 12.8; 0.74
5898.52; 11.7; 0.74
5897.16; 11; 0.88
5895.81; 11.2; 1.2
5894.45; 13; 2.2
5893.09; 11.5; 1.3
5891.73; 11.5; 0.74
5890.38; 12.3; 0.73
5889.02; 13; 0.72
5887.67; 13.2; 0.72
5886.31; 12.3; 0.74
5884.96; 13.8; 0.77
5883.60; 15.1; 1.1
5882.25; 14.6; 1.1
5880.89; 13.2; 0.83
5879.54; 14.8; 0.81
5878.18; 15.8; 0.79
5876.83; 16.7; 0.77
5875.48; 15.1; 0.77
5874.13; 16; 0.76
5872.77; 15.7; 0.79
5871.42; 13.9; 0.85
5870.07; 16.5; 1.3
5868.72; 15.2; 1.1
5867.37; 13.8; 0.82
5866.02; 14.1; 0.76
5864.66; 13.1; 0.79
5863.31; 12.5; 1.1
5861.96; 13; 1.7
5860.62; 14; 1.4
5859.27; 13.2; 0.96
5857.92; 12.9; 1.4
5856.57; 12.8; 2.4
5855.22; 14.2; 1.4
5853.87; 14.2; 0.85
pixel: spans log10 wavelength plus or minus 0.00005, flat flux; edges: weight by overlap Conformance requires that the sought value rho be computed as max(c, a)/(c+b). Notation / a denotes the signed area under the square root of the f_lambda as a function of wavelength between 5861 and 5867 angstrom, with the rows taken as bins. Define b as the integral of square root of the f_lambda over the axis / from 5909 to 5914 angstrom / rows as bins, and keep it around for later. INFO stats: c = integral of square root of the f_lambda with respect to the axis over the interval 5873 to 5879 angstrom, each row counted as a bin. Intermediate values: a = 21.8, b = 18.9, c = 24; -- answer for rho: 0.56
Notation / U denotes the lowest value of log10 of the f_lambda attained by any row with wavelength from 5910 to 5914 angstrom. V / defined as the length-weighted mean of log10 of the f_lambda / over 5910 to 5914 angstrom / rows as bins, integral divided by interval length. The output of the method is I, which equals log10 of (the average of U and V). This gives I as 0.064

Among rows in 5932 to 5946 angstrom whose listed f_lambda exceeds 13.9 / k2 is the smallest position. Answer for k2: 5932.57 angstrom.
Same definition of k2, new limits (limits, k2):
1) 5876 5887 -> 5876.83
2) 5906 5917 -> 5906.68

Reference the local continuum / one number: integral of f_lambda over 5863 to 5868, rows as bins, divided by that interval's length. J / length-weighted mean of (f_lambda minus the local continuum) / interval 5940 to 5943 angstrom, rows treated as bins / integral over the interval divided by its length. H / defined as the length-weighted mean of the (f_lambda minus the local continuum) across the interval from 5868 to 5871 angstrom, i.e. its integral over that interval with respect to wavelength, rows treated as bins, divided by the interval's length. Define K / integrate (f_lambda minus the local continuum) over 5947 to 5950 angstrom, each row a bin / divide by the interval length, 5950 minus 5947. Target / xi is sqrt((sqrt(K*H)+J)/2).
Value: 0.8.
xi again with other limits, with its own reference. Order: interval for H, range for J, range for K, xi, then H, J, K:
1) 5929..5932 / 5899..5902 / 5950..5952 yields 0.6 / 1.2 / -0.7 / 1.6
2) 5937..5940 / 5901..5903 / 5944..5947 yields 0.3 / -0.8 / -0.6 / -0.7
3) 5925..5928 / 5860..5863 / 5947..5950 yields 0.7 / 1.5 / 0.0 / 0.7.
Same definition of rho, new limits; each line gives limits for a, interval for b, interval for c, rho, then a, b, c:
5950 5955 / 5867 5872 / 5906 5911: 0.50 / 18.9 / 19.3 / 19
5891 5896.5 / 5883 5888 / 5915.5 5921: 0.53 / 18.9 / 18.4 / 21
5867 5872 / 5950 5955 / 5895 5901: 0.52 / 19.3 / 18.9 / 21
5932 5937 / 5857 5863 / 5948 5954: 0.51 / 18.5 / 21.8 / 23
